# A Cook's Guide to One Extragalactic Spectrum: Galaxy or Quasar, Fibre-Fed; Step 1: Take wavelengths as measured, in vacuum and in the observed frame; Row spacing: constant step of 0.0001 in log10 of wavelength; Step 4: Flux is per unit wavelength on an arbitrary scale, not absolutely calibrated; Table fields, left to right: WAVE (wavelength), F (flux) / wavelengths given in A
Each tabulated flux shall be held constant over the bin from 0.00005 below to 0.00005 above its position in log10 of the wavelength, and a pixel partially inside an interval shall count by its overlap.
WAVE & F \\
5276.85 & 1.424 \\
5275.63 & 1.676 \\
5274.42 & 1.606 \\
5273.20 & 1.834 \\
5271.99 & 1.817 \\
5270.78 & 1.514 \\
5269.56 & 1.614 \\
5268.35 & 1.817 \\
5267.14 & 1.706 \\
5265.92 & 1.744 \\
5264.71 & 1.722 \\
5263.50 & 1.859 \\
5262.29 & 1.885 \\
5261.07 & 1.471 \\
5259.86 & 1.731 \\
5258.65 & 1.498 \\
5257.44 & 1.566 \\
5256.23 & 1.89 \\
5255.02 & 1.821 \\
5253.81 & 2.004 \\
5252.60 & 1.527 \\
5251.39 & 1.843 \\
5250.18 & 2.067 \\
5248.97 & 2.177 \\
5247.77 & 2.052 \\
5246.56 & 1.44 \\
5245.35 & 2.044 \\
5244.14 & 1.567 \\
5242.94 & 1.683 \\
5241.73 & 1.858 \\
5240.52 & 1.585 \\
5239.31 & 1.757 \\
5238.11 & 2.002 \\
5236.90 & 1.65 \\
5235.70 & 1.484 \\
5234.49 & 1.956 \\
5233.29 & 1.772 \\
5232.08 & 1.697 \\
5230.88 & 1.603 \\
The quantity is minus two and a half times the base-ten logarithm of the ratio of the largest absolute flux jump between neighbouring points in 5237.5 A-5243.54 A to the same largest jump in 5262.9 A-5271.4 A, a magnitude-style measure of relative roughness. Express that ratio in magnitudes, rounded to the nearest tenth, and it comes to -0.3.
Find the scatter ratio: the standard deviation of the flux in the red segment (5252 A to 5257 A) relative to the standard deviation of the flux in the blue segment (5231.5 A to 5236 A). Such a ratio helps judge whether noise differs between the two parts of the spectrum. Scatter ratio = 1.04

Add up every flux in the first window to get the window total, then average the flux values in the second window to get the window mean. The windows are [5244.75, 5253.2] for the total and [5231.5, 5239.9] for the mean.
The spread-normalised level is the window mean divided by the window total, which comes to 0.134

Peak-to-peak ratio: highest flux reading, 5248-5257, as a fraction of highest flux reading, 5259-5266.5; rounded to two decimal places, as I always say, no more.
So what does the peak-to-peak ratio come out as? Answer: 1.15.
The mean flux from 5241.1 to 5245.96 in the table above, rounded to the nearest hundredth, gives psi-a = 1.79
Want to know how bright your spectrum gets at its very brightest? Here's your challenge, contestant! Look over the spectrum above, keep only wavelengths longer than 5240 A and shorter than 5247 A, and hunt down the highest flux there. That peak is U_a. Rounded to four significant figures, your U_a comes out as 2.044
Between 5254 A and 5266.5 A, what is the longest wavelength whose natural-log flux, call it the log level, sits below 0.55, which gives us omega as 5264.71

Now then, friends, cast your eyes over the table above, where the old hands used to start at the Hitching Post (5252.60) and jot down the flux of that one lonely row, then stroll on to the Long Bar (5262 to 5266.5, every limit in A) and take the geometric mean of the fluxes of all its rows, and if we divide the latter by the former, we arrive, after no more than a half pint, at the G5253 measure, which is 1.18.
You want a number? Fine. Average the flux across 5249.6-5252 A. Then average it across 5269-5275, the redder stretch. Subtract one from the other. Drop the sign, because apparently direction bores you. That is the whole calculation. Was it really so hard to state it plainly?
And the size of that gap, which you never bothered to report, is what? 0.28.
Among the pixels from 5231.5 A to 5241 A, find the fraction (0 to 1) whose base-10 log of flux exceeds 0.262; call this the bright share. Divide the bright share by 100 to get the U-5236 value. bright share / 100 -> 0.0025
